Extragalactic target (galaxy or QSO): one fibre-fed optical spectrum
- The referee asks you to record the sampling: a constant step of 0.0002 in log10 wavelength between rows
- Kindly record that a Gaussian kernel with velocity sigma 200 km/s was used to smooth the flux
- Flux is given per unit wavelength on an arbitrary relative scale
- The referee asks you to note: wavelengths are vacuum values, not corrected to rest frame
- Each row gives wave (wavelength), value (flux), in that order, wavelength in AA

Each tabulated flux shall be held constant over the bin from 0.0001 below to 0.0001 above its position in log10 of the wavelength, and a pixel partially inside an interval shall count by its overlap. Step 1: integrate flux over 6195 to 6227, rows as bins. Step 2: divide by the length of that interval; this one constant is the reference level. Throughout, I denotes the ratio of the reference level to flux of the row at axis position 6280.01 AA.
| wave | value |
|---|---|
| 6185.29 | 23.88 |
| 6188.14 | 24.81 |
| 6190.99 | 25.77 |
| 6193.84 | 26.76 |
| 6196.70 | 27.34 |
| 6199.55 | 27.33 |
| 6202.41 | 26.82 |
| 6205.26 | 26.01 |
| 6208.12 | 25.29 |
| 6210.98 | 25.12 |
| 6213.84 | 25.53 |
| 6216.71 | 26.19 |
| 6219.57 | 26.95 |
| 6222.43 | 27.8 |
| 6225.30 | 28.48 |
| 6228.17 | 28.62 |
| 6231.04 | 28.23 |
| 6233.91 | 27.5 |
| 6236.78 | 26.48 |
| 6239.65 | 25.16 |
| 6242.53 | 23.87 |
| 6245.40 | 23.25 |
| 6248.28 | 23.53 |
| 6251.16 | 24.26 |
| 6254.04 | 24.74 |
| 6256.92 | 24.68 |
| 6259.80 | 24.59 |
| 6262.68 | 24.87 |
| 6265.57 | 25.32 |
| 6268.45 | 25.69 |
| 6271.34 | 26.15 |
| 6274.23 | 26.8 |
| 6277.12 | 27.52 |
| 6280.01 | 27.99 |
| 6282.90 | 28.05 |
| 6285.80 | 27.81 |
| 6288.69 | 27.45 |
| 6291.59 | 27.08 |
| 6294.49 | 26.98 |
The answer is 0.952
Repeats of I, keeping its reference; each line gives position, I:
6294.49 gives 0.987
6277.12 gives 0.968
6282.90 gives 0.950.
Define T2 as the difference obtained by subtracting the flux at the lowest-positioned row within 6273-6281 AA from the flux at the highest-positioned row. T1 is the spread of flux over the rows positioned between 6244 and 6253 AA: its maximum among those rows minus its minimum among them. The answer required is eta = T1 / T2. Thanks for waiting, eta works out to 0.8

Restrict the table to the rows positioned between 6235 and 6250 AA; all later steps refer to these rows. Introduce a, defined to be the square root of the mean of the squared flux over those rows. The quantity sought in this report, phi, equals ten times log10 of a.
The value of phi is 13.9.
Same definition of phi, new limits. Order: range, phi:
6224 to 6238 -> 14.5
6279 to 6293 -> 14.4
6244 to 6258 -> 13.8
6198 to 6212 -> 14.2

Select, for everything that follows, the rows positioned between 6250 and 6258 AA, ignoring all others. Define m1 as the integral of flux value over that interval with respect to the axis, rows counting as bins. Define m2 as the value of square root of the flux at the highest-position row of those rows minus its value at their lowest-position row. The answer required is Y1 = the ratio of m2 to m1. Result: 0.0002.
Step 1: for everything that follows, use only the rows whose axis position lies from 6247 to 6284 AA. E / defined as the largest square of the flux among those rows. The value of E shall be 787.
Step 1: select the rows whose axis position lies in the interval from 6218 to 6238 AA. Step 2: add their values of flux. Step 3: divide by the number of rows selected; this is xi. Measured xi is 27.7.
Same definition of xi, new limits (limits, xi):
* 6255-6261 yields 24.6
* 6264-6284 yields 26.8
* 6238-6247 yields 24.1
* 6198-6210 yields 26.4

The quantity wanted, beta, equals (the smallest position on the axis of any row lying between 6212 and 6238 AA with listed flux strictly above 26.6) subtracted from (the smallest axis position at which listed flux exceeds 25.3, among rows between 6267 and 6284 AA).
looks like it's 48.9 AA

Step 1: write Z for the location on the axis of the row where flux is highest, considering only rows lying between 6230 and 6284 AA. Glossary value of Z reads 6231.04 AA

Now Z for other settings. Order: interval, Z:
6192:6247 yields 6228.17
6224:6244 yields 6228.17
